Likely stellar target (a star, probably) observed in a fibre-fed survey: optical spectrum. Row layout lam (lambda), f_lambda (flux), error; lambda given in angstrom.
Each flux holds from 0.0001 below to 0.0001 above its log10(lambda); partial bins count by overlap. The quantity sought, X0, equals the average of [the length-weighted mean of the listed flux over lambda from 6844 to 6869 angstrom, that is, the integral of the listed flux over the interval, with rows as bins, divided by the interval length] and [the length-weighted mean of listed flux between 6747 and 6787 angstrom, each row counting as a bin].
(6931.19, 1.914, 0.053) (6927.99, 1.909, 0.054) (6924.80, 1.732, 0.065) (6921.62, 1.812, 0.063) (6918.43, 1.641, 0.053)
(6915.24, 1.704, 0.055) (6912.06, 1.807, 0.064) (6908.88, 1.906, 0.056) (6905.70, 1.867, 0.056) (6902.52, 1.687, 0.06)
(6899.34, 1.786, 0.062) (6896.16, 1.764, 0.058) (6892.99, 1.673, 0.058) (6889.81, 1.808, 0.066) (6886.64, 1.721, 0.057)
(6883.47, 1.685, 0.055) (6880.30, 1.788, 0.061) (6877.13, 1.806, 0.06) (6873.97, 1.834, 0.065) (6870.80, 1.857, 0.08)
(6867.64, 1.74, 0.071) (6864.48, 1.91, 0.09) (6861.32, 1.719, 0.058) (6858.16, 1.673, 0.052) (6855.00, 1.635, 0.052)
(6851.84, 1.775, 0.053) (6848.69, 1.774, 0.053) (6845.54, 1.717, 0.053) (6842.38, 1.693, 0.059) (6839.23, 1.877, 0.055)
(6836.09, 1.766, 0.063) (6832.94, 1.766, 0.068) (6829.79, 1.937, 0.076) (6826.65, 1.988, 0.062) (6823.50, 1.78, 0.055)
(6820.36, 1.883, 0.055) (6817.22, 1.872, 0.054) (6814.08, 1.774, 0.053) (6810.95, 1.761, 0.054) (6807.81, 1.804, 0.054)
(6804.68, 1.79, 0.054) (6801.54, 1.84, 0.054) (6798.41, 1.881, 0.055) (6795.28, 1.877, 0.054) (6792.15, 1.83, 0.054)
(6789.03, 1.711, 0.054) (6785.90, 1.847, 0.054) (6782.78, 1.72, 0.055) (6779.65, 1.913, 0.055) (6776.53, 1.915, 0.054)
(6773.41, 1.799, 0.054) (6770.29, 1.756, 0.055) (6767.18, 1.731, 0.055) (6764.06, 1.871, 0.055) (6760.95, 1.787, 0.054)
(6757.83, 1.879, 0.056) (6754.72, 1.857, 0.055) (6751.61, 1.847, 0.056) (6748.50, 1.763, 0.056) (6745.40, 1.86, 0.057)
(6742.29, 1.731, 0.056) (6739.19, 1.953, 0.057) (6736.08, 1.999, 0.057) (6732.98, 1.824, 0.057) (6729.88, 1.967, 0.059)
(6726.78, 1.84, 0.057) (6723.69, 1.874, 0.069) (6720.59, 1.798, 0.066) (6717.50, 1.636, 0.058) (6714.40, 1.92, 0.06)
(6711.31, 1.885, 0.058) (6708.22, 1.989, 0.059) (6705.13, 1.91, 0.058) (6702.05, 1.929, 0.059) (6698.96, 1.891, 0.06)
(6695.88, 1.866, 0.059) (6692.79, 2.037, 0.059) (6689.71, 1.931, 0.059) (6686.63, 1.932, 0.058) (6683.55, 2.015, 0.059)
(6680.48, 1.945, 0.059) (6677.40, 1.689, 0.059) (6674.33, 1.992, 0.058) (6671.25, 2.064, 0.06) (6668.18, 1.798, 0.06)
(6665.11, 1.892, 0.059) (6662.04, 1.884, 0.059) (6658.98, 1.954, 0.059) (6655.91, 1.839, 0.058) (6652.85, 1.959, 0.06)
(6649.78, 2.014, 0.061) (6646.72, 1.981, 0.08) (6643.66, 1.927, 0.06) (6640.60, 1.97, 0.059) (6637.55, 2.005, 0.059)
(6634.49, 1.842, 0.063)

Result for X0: 1.78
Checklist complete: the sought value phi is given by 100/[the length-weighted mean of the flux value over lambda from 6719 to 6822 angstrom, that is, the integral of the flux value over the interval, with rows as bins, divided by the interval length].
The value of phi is 54.5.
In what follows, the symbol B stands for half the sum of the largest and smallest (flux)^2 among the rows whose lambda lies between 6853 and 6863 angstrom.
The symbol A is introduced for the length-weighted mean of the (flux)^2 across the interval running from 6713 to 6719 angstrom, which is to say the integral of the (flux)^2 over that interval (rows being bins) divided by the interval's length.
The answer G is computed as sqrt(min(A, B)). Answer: 1.68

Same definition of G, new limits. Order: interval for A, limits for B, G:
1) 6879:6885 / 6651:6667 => 1.74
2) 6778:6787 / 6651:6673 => 1.83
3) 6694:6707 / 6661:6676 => 1.90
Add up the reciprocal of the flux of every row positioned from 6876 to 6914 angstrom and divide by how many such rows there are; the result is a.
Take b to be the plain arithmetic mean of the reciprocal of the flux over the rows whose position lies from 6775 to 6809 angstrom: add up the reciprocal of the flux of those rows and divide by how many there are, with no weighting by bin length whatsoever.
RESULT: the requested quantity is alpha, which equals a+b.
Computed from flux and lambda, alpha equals 1.11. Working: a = 0.564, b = 0.547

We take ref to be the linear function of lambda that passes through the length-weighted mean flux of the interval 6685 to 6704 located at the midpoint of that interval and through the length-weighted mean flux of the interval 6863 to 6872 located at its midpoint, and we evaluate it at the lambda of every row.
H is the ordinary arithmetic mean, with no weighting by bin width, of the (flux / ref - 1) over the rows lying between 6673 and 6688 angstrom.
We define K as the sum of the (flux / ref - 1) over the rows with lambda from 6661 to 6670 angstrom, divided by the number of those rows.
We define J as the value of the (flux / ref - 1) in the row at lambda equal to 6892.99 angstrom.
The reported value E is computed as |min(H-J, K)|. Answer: 0.046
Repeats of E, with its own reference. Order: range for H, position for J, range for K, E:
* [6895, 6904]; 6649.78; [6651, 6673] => 0.069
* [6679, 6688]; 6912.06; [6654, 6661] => 0.028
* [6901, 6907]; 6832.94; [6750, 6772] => 0.040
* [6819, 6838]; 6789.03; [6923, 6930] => 0.010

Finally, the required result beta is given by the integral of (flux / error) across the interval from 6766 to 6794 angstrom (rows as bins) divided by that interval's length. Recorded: 33.2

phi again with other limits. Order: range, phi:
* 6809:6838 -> 54.4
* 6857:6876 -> 55.8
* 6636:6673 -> 51.5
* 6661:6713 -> 52.1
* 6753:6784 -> 54.8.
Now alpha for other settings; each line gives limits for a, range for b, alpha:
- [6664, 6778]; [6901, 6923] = 1.10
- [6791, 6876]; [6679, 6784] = 1.09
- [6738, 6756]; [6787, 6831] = 1.09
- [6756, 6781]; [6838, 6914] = 1.11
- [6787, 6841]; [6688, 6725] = 1.08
